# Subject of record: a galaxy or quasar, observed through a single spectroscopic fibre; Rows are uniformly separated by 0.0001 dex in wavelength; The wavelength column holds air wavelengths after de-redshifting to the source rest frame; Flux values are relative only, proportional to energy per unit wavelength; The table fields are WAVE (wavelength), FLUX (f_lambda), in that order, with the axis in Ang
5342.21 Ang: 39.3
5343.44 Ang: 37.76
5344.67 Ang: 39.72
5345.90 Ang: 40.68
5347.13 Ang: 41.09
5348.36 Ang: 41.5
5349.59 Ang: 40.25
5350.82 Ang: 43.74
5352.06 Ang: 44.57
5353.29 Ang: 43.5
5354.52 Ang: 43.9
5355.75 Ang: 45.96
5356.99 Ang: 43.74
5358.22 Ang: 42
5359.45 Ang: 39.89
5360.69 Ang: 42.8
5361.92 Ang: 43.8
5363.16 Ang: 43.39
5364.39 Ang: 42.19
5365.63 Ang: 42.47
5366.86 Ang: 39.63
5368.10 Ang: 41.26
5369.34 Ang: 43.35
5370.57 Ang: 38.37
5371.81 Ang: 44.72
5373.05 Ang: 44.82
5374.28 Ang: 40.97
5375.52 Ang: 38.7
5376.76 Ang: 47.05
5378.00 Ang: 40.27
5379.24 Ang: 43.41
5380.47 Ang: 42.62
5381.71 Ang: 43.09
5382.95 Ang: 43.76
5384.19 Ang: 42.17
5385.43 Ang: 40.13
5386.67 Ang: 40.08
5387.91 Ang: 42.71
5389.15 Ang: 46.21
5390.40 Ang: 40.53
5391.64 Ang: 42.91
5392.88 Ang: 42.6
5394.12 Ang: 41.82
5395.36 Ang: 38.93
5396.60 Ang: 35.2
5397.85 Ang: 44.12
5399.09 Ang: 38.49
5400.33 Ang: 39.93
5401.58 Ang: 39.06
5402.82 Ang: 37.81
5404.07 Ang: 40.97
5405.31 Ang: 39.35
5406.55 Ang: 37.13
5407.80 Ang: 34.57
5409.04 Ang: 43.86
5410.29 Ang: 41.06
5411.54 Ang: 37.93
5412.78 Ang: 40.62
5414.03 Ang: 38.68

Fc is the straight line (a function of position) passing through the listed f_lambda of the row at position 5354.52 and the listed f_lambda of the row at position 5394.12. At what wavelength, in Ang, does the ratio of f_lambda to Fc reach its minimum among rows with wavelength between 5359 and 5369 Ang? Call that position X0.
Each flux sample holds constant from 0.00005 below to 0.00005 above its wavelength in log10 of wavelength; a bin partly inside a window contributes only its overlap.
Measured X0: 5359.45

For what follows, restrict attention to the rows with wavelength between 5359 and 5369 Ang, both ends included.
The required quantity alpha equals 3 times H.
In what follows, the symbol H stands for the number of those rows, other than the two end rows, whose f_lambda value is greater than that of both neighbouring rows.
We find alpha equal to 6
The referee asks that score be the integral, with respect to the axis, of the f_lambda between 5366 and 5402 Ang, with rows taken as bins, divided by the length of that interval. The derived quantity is 41.6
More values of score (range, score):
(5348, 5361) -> 42.9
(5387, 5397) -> 41.5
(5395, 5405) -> 39.3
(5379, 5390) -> 42.6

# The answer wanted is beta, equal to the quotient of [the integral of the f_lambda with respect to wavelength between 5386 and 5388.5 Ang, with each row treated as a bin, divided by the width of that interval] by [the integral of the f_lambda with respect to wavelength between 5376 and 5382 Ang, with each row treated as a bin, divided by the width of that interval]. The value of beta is 0.96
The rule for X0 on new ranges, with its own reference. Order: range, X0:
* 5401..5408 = 5407.80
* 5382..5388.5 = 5385.43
